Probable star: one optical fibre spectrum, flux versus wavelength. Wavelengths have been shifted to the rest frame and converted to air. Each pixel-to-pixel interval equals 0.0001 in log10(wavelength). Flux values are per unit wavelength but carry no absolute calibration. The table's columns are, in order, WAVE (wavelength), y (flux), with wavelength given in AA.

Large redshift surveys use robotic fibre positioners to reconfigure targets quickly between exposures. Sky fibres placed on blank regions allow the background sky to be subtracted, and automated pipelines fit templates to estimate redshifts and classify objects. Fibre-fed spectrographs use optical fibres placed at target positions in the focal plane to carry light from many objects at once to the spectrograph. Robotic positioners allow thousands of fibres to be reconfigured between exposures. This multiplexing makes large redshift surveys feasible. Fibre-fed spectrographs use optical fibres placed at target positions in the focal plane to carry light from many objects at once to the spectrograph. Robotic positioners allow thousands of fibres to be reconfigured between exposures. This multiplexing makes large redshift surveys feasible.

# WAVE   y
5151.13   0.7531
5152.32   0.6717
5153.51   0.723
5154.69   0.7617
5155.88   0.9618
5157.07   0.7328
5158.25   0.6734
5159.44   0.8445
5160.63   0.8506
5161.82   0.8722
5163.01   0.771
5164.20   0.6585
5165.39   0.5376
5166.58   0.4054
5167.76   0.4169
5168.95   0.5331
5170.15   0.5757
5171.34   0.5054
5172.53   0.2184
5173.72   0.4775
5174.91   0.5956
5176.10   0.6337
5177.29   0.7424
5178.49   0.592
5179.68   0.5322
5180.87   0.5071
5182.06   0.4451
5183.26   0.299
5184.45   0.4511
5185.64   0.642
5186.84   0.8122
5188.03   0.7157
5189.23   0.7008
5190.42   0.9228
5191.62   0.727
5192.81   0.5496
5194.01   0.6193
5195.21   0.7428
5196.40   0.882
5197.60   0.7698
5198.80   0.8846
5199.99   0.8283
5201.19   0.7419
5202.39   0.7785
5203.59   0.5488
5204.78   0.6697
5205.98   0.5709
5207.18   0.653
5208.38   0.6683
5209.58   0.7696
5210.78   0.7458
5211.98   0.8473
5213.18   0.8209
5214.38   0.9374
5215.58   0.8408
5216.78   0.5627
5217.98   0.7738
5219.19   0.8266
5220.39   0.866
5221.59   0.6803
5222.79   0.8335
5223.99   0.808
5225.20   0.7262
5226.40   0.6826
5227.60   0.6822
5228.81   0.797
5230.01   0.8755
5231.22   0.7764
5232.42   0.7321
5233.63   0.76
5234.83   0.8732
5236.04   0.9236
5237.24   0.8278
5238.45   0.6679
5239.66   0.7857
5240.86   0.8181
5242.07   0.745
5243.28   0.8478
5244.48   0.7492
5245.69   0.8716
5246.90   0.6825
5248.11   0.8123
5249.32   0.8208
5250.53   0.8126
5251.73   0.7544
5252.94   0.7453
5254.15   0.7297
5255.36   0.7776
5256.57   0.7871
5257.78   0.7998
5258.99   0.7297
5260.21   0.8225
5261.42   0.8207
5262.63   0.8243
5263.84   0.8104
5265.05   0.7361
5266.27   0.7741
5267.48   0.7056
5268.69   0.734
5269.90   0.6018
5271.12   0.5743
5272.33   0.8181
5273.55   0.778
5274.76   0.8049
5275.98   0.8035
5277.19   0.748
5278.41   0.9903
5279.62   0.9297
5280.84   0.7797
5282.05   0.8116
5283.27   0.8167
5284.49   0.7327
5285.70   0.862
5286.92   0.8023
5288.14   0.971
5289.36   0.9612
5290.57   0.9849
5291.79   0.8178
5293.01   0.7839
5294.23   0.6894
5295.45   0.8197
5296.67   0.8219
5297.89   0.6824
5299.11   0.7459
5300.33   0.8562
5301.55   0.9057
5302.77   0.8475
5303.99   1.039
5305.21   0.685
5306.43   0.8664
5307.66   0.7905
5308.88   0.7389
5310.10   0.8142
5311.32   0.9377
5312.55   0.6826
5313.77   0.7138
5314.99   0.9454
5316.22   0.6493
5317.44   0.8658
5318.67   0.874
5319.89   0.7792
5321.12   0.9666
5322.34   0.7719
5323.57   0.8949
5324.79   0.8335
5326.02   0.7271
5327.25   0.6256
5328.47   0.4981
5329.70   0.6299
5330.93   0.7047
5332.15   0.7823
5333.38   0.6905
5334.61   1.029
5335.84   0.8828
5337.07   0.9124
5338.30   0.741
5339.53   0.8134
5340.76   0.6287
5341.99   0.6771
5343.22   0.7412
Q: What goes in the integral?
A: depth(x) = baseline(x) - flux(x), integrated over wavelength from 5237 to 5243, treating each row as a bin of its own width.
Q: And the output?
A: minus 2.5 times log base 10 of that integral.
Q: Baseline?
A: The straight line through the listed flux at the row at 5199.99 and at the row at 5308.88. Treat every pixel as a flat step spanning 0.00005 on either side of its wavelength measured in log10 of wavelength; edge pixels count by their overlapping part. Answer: 2.0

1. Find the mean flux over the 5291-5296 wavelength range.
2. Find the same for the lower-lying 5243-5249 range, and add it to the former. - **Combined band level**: 1.57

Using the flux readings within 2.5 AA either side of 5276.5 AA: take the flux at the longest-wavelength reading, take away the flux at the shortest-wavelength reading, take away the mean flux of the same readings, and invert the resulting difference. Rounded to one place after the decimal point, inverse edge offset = -1.5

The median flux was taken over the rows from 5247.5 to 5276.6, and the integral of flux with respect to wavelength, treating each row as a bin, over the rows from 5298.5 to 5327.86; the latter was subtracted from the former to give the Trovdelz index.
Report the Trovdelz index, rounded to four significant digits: -23.14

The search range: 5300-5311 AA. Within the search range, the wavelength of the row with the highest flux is 5303.99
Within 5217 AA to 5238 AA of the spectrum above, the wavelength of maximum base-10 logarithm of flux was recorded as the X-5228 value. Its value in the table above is 5236.04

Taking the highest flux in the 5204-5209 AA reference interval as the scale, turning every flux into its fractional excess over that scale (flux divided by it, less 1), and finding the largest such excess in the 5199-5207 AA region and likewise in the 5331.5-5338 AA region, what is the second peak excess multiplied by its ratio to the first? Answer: 1.2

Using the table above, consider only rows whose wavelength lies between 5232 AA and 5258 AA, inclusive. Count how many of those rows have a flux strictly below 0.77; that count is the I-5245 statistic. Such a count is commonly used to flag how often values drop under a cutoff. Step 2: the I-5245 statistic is 9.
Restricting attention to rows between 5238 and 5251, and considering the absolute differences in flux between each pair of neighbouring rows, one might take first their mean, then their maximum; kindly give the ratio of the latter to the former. 2.1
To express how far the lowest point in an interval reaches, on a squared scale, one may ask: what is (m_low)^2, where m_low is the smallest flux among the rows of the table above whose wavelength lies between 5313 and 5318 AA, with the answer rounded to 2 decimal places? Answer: 0.42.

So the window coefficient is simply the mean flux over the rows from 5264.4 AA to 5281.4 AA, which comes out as 0.770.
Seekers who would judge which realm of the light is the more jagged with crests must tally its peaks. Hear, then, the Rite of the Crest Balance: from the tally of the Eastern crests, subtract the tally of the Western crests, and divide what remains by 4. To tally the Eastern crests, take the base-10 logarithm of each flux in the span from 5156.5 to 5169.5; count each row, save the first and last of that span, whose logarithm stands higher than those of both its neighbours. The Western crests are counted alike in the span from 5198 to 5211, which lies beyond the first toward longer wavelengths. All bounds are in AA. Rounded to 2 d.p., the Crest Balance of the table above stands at -0.50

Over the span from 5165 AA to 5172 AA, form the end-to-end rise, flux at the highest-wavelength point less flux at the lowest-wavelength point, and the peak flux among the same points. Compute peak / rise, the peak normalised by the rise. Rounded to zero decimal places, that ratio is -18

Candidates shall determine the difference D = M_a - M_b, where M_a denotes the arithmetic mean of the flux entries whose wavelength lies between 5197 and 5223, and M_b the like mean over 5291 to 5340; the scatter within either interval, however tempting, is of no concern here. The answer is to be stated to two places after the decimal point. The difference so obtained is -0.04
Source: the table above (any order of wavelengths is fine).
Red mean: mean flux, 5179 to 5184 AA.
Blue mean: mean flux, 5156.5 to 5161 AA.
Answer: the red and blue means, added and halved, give 0.611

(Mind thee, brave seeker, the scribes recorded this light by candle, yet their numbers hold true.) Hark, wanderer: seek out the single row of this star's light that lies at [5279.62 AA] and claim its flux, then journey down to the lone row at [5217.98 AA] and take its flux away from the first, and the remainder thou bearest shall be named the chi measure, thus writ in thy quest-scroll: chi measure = 0.16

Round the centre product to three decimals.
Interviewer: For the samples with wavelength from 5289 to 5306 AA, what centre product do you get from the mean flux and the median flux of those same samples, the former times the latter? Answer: 0.682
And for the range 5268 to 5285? 0.618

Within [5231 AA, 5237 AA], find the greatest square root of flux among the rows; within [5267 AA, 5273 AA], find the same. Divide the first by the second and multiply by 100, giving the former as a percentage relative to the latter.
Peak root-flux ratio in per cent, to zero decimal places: 106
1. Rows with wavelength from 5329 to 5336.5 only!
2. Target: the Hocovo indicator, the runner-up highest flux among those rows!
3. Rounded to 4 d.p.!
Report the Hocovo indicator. 0.8828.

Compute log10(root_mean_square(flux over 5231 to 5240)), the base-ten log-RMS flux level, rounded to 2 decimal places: -0.10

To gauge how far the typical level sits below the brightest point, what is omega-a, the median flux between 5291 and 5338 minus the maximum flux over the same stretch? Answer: -0.24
